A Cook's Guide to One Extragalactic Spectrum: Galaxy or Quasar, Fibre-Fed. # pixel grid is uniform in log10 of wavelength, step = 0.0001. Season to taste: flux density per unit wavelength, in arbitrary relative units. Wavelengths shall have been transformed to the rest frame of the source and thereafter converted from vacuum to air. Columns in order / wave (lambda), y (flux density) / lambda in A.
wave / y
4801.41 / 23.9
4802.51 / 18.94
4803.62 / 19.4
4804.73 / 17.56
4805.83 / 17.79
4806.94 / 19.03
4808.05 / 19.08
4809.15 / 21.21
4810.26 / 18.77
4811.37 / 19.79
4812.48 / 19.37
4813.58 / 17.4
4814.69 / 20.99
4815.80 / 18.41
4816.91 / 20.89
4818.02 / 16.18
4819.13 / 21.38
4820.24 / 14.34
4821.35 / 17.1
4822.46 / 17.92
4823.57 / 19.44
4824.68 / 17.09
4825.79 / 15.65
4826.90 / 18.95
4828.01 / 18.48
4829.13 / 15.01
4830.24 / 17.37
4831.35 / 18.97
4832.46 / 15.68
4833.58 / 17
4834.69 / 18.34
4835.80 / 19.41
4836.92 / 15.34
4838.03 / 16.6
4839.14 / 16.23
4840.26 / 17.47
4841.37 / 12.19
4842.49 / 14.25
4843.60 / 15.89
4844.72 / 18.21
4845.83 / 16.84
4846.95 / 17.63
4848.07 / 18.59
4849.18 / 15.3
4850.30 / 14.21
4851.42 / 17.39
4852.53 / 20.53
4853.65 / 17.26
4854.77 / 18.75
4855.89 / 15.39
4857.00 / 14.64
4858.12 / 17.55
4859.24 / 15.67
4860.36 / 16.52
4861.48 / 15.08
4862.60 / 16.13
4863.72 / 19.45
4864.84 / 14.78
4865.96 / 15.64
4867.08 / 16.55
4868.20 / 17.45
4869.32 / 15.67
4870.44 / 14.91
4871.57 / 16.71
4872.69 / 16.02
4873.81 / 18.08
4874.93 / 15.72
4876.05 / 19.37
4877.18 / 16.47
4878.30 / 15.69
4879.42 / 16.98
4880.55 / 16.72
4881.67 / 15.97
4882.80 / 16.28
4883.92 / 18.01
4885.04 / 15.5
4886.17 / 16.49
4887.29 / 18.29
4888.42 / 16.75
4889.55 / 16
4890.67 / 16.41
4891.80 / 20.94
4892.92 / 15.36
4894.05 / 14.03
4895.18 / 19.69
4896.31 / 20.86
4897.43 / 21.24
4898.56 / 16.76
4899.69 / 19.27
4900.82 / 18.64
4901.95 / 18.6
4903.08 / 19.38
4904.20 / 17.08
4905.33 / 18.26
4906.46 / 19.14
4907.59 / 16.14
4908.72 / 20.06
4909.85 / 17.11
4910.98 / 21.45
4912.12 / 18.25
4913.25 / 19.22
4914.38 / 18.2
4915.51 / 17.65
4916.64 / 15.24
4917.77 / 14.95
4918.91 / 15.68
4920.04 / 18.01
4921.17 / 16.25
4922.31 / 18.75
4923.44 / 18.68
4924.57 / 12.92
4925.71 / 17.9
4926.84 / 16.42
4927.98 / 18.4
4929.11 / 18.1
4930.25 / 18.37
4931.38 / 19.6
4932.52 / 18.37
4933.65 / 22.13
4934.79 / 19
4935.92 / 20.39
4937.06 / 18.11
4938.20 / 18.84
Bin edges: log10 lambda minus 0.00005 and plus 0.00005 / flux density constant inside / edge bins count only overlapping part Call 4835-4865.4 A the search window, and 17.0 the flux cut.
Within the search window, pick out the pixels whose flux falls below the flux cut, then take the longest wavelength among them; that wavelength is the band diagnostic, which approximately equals 4864.84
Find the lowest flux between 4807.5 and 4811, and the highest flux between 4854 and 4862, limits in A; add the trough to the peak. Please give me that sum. 37.5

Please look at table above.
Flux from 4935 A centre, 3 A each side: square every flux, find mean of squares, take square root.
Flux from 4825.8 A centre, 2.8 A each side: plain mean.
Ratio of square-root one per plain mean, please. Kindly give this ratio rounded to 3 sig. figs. 1.10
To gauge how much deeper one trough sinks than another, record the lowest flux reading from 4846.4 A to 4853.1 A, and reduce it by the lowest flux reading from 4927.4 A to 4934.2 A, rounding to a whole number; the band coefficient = -4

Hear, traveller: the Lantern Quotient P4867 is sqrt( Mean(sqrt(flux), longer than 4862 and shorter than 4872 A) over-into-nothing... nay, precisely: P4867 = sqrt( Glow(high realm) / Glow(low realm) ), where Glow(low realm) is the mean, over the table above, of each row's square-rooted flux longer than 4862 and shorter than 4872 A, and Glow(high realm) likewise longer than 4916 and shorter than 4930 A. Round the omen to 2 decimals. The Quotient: 1.01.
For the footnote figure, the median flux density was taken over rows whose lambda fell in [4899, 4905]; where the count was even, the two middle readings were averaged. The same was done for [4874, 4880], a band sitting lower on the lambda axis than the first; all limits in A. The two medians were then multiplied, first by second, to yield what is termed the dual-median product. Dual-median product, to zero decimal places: 307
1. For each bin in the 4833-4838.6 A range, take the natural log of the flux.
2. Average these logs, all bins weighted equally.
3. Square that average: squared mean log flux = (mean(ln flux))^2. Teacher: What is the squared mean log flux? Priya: 8.12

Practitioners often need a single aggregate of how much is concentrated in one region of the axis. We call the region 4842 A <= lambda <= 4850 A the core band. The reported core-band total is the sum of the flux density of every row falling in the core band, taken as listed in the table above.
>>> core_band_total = 117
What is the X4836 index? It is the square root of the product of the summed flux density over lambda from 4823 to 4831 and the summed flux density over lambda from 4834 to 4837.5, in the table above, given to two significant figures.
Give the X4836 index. 80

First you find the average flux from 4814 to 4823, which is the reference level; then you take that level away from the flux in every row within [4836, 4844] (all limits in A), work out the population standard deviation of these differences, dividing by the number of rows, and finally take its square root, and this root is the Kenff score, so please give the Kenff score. 1.27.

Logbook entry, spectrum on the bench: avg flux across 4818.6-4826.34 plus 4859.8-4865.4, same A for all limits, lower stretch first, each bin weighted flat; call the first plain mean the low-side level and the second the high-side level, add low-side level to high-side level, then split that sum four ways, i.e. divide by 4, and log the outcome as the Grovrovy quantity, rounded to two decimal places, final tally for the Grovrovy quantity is 8.49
